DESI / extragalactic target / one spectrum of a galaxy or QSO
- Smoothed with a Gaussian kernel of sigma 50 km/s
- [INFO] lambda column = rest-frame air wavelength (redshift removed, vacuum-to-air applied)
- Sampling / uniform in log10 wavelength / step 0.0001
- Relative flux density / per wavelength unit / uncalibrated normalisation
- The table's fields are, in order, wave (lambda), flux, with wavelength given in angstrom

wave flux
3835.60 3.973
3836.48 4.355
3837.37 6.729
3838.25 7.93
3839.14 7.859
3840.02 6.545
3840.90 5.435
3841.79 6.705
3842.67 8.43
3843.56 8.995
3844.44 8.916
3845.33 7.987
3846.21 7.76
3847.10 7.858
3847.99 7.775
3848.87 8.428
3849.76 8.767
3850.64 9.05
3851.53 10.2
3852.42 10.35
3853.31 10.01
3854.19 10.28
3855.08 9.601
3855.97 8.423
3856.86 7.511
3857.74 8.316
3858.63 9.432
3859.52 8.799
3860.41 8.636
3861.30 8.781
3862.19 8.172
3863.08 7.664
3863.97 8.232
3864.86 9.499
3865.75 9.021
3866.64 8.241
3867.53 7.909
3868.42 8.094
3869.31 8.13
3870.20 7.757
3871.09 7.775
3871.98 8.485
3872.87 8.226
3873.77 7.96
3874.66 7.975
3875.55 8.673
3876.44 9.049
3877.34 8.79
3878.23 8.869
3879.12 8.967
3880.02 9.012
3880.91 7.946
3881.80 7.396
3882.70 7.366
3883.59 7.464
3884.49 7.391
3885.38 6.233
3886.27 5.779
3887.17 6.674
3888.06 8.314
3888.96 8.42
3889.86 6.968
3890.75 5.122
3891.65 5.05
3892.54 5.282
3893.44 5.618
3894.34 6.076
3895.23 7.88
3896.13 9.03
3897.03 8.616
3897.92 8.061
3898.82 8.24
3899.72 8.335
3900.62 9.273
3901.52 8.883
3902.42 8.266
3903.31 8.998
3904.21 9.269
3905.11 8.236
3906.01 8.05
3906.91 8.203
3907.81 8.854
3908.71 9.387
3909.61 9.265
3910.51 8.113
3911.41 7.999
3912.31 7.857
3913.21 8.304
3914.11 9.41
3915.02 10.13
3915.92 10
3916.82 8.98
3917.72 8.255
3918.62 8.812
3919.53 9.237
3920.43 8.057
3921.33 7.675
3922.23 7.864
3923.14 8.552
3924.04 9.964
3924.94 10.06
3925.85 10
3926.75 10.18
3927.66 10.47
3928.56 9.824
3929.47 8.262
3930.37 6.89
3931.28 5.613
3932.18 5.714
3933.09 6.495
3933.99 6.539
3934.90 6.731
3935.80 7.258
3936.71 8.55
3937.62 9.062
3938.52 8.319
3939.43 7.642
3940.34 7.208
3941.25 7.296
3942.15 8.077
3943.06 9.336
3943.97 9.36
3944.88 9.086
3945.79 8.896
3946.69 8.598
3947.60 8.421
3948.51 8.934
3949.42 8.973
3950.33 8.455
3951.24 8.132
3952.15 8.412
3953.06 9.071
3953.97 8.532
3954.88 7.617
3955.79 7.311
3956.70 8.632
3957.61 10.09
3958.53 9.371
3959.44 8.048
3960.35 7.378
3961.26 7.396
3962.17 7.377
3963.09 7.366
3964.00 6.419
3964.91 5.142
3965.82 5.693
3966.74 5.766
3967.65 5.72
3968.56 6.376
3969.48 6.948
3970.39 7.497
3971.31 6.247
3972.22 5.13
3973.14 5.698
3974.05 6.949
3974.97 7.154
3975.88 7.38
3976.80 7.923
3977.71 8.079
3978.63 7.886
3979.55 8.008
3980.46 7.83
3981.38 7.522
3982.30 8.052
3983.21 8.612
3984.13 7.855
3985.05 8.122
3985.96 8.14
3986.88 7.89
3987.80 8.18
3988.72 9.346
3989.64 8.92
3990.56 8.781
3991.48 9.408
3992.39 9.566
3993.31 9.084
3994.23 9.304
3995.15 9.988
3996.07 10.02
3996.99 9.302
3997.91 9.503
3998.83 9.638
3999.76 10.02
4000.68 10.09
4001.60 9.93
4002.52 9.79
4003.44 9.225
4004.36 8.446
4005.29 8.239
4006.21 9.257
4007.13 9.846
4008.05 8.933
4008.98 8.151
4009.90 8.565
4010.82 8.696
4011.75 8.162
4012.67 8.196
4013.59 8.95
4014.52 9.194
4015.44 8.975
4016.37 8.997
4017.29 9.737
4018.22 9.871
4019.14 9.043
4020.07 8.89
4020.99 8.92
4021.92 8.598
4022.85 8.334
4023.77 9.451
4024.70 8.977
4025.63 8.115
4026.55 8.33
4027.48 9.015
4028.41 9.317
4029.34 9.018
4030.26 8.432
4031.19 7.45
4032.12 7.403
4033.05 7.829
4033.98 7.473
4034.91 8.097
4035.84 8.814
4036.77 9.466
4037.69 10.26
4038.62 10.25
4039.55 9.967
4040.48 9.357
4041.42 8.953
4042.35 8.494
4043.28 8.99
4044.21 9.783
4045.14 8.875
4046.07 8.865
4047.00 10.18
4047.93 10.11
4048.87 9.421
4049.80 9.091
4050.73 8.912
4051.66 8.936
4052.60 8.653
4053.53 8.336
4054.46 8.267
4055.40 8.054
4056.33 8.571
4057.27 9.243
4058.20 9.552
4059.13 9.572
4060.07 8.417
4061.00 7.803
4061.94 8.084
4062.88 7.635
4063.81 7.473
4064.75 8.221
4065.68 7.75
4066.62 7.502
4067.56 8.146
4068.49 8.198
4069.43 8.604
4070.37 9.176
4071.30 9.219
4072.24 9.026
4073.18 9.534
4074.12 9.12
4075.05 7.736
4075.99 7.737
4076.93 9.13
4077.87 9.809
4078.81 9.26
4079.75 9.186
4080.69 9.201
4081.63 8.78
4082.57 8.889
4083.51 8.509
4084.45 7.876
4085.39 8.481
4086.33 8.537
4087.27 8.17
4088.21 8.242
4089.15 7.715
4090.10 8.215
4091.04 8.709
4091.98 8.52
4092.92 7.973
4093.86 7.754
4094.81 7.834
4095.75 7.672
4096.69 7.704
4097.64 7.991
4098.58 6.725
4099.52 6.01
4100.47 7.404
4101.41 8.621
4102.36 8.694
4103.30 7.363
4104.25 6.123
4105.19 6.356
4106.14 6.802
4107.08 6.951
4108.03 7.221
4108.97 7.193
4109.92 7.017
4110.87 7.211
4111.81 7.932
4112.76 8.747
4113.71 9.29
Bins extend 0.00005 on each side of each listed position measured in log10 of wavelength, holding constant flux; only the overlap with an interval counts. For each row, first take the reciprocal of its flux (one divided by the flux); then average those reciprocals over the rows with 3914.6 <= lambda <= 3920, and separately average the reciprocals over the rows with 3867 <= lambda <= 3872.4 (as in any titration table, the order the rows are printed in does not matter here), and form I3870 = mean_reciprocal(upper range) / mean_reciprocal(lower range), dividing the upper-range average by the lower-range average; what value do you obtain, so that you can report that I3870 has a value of 0.87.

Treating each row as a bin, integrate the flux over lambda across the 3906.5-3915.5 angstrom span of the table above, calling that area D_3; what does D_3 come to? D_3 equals 79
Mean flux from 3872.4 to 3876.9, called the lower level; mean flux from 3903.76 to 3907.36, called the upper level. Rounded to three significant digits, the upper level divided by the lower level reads 1.01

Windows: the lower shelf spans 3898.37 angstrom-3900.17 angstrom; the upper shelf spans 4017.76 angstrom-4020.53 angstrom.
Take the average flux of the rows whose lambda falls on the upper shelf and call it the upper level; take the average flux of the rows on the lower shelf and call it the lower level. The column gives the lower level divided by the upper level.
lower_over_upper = 0.89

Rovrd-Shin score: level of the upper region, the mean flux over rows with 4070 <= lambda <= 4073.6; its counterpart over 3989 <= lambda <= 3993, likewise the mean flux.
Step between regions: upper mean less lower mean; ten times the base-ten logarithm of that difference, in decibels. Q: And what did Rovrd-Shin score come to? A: -12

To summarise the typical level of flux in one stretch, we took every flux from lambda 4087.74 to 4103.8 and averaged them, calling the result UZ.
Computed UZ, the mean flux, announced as 7.83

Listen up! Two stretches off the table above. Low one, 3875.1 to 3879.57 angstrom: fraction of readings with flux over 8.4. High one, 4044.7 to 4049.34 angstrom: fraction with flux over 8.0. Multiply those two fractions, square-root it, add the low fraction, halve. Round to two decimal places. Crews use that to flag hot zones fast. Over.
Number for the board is 1.00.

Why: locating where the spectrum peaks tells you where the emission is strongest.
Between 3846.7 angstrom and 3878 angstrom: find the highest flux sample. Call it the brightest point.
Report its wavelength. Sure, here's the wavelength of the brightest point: 3852.42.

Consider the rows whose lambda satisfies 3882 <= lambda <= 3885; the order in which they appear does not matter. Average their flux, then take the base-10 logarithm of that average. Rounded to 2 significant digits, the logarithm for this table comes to 0.87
